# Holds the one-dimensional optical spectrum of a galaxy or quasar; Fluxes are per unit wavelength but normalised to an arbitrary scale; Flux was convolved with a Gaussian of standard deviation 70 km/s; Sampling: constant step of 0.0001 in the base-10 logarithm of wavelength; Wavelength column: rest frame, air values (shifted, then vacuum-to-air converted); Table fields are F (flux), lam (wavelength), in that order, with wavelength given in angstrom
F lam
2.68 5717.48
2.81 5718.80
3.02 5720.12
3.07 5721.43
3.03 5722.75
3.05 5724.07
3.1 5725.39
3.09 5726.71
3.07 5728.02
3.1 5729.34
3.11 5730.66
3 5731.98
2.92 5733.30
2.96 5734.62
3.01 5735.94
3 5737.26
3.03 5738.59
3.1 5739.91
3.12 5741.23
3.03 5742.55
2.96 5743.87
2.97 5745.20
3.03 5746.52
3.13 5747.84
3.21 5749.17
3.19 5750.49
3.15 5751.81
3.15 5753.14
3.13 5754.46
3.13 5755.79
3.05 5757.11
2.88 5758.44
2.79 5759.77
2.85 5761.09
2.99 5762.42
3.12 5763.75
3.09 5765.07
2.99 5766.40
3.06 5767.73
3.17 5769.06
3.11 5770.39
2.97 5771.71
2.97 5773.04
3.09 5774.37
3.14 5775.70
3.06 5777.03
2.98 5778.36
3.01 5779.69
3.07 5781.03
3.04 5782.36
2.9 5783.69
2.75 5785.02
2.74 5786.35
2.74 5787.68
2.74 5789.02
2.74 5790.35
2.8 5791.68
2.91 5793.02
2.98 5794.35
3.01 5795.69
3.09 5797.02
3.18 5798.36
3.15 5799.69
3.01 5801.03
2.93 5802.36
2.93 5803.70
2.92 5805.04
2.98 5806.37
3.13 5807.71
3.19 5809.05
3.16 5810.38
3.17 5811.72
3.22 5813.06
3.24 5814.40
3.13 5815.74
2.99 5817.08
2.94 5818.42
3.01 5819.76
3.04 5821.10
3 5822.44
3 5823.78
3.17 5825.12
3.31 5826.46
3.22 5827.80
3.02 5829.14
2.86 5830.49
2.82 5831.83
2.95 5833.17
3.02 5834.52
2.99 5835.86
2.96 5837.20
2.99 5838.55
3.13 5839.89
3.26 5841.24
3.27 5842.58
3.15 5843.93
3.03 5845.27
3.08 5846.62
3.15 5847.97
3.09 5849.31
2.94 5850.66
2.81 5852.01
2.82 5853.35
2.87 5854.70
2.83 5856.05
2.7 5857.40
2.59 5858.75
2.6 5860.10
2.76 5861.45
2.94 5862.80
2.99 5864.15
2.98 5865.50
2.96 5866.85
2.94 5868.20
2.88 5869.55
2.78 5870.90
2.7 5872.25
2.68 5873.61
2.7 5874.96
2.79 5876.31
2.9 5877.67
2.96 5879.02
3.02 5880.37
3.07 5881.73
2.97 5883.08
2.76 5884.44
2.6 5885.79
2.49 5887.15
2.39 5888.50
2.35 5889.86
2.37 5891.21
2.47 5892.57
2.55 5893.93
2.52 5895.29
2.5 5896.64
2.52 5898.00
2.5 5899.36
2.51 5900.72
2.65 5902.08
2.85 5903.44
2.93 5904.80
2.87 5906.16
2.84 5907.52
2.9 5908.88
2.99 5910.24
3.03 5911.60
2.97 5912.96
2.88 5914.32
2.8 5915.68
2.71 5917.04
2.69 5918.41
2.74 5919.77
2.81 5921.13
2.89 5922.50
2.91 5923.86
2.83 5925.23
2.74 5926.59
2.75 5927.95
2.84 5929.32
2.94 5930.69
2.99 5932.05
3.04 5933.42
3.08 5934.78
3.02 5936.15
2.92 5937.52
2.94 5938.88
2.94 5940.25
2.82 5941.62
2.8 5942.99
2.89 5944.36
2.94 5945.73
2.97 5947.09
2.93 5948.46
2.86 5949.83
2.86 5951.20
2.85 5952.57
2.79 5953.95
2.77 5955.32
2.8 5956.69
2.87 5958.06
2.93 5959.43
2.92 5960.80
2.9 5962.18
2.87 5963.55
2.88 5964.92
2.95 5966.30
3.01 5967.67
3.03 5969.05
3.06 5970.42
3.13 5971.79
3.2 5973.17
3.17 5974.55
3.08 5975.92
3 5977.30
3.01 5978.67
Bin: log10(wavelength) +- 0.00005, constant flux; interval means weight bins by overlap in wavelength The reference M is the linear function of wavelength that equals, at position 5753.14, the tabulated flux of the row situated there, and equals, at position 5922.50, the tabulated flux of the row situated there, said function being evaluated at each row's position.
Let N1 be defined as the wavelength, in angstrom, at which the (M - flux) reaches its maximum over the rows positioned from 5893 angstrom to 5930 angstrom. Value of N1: 5896.64 angstrom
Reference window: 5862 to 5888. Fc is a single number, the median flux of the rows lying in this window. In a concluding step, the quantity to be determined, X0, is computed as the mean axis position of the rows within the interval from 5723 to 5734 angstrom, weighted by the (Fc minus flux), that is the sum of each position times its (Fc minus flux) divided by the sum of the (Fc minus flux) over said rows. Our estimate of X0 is 5728.0 angstrom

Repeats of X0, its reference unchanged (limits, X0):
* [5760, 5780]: 5770.9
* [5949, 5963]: 5953.8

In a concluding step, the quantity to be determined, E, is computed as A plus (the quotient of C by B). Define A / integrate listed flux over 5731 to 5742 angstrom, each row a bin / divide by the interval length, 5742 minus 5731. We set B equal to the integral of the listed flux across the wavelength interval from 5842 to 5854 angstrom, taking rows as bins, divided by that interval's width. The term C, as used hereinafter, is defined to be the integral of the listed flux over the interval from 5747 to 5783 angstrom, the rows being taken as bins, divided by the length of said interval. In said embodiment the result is 4.03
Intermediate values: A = 3.02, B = 3.04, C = 3.06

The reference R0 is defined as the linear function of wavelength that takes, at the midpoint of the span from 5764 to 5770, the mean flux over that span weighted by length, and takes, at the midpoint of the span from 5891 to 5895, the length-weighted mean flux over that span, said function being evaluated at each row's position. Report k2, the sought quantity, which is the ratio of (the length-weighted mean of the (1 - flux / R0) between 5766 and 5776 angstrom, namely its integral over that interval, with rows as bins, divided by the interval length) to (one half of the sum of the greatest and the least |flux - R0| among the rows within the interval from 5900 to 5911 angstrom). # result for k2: 0.0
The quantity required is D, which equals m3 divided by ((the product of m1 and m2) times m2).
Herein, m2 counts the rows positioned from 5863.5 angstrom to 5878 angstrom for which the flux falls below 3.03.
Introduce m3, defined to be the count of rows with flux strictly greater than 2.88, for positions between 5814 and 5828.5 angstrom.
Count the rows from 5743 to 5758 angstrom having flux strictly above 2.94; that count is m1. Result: 0.008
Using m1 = 11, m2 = 11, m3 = 11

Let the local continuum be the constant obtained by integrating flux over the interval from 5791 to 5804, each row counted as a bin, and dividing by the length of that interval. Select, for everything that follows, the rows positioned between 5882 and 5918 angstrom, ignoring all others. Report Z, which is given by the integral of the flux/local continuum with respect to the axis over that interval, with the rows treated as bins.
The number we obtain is 32.32 angstrom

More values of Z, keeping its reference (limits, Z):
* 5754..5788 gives 33.94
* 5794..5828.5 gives 35.44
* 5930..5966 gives 34.86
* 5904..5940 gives 34.65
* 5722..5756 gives 34.76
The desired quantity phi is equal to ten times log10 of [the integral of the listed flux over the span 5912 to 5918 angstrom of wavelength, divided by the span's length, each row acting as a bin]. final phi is 4.54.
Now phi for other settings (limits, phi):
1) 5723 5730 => 4.89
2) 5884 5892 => 3.96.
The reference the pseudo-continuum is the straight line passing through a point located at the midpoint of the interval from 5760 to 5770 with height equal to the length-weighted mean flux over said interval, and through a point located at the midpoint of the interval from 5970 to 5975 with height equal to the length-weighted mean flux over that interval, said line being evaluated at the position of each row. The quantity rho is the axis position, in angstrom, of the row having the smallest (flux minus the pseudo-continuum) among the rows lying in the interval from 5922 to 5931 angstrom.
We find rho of 5926.59 angstrom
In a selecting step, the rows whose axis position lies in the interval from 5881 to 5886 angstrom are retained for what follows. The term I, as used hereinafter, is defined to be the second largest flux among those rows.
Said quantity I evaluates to 2.97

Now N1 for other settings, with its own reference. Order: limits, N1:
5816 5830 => 5818.42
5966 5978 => 5966.30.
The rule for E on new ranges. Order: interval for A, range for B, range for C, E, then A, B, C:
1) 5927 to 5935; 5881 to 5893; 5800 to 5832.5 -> 4.10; 2.93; 2.61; 3.06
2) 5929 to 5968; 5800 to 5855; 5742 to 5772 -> 3.91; 2.91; 3.05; 3.05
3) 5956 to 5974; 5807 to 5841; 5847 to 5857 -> 3.92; 2.97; 3.07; 2.93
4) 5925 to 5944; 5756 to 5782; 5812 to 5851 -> 3.92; 2.91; 3.02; 3.07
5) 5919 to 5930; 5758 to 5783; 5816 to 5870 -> 3.80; 2.81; 3.02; 2.98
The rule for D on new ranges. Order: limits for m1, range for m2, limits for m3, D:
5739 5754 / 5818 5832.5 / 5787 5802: 0.013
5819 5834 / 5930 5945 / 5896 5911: 0.004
